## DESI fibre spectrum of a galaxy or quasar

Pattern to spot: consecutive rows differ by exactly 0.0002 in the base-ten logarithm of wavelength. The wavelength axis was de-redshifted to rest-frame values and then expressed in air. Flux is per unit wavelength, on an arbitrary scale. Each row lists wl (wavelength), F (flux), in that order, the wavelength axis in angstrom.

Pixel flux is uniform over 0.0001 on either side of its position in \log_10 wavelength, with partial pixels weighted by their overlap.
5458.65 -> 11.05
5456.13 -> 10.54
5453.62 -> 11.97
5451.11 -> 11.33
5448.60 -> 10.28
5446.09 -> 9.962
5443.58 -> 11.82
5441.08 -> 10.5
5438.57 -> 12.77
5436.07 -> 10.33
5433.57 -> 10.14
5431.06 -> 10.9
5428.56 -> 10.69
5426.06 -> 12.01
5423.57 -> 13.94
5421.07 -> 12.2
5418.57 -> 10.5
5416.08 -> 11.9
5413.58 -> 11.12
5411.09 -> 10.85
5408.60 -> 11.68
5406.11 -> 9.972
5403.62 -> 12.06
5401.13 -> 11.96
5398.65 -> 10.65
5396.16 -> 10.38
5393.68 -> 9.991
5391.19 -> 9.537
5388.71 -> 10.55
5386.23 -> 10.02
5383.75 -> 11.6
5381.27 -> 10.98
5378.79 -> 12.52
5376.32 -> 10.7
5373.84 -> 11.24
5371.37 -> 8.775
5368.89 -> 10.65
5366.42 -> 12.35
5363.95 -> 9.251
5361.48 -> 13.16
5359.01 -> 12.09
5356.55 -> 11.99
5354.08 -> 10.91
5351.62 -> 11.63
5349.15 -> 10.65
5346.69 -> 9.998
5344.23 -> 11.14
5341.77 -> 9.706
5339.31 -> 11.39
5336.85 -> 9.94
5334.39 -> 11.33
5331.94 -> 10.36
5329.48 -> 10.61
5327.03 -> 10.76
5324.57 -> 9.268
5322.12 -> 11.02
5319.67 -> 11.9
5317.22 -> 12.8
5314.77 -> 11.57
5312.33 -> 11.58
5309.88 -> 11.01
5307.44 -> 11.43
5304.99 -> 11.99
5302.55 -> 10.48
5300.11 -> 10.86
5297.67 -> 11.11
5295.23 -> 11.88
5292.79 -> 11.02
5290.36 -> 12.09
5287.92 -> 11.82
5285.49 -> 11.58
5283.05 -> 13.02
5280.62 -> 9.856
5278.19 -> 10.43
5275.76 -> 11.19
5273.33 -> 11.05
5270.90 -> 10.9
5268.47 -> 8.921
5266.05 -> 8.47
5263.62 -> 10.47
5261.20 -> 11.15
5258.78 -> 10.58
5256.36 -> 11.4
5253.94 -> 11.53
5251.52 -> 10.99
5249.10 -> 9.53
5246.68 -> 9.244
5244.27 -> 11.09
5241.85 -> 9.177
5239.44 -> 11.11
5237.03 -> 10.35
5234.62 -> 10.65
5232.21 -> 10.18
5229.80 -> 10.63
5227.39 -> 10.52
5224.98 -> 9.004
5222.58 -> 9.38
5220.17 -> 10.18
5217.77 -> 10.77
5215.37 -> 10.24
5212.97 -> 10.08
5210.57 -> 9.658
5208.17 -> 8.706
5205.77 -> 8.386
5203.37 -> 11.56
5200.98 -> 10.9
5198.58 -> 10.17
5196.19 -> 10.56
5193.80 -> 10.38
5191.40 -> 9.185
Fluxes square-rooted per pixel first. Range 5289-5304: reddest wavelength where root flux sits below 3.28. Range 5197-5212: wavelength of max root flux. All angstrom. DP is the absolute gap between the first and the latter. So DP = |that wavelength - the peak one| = 99.2 angstrom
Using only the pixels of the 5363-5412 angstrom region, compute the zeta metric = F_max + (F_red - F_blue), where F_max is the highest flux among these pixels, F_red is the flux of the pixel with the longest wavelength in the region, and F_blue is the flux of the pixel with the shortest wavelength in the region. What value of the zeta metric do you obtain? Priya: 14.1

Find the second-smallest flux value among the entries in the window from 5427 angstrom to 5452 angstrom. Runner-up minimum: 10.14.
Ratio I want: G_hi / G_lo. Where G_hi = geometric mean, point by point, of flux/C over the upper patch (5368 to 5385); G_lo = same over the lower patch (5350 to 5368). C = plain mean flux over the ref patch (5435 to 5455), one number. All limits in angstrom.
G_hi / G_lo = 0.94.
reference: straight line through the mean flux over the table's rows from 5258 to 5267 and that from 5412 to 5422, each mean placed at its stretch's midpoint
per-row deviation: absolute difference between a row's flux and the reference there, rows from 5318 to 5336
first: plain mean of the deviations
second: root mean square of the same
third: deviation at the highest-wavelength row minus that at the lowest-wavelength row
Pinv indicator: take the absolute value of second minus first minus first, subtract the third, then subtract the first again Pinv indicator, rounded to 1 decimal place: 0.5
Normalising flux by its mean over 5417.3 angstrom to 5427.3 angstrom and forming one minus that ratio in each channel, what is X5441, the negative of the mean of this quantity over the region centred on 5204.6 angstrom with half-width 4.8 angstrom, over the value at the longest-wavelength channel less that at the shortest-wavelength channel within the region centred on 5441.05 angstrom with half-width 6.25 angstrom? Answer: -6.2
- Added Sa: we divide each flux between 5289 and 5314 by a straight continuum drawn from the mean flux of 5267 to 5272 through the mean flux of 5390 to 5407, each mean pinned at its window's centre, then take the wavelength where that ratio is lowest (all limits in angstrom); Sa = 5302.55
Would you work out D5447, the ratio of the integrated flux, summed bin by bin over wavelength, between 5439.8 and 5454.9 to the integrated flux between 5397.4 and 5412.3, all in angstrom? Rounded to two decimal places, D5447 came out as 0.99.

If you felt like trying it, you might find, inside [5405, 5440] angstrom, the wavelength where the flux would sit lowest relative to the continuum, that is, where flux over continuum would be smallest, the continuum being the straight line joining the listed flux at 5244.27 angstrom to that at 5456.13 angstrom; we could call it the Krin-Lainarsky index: 5406.11 angstrom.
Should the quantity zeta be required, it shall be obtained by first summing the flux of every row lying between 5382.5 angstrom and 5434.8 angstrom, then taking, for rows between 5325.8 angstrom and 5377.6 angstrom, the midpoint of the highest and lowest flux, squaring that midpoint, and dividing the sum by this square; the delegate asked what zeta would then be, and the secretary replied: 1.93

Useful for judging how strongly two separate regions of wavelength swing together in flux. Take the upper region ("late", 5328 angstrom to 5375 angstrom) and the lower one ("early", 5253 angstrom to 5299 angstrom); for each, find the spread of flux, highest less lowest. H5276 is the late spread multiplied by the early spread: 20.0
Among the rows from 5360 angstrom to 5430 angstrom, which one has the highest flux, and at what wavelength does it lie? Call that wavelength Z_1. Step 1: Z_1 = 5423.57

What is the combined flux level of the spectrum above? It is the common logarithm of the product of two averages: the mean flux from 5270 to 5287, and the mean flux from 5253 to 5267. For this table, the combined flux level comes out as 2.07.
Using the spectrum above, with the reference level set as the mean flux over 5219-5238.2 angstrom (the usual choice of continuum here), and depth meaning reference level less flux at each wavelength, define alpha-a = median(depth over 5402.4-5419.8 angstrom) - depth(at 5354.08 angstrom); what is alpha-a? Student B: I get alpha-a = -0.2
